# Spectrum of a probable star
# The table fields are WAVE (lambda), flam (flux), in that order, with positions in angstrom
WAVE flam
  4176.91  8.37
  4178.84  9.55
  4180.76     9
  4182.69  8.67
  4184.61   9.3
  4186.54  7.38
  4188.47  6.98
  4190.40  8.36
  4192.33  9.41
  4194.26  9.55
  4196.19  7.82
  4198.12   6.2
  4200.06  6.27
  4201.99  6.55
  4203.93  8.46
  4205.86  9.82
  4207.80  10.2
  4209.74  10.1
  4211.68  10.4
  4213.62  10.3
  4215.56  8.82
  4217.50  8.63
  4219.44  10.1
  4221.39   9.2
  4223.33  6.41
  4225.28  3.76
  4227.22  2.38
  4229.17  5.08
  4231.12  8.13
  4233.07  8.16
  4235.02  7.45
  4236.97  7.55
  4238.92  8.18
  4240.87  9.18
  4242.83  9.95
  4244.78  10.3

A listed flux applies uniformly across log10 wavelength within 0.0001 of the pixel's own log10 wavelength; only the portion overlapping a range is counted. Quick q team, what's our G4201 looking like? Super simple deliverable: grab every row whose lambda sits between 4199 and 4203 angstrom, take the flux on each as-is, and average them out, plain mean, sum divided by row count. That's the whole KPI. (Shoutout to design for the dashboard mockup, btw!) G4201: 6.4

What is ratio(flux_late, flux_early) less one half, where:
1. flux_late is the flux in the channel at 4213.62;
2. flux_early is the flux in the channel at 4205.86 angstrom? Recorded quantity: 0.55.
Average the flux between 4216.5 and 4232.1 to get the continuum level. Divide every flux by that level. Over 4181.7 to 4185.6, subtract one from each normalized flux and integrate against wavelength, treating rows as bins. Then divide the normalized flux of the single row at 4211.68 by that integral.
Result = 1.2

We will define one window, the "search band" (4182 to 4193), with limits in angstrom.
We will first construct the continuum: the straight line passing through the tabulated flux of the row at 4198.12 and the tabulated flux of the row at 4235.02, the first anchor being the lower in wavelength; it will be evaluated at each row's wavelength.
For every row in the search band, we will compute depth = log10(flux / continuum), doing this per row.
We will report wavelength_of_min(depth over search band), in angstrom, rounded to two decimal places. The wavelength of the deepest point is 4188.47 angstrom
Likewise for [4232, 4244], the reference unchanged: 4235.02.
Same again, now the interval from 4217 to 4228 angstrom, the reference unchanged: 4227.22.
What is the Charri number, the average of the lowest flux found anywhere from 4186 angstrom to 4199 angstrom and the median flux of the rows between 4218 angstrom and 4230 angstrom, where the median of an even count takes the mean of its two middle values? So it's 6.0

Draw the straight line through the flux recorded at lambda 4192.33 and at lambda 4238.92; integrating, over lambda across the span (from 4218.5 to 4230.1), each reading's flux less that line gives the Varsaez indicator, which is -28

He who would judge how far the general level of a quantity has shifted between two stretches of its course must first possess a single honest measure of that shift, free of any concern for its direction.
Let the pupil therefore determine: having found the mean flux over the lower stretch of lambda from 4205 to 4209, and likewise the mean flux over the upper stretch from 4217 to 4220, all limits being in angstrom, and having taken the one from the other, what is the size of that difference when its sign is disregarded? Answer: 0.6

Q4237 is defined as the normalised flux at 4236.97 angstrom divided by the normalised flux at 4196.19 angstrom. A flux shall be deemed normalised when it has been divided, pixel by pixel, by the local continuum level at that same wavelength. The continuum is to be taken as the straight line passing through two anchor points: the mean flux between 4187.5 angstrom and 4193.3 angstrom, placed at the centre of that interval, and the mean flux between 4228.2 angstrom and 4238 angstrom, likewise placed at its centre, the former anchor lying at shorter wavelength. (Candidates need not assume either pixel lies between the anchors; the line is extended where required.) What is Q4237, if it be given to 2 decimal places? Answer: 1.09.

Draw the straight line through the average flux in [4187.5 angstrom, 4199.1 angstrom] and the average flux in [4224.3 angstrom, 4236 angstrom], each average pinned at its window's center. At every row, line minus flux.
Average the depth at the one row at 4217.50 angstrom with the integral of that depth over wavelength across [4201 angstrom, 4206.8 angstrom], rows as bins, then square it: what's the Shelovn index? 12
